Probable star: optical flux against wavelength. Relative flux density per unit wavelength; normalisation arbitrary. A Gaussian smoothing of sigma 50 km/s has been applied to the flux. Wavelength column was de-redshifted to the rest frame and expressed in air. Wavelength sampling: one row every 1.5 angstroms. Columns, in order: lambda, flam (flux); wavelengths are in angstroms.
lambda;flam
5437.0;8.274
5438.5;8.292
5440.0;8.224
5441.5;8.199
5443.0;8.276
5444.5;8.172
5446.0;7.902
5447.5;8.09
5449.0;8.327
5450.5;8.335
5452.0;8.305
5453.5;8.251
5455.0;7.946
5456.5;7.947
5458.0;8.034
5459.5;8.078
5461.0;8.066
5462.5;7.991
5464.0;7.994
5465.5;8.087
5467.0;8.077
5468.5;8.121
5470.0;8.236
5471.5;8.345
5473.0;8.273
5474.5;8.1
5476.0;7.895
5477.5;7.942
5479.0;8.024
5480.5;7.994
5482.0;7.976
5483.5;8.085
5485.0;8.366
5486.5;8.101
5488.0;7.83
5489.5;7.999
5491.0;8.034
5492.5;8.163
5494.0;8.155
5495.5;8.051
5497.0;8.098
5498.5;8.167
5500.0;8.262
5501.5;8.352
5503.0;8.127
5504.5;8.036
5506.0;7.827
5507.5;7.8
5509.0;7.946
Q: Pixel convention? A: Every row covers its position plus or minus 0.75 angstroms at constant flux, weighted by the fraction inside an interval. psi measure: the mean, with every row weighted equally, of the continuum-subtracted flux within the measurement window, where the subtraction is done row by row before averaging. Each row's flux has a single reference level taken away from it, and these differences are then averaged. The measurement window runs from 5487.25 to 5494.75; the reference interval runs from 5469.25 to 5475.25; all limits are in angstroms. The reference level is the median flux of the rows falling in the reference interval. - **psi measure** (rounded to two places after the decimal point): -0.22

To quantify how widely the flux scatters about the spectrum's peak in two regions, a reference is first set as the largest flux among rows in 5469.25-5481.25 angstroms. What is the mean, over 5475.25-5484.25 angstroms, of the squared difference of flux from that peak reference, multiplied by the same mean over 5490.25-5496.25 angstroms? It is 0.0084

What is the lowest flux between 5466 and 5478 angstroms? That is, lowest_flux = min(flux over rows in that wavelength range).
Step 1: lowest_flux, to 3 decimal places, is 7.895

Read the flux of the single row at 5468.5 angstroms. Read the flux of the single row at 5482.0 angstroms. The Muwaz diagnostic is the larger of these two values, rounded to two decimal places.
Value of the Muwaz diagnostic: 8.12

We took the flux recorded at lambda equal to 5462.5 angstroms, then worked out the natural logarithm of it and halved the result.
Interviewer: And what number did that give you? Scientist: 1.04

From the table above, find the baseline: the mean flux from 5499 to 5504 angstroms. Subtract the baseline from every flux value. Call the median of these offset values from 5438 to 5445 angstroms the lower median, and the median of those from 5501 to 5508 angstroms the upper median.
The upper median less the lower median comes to -0.19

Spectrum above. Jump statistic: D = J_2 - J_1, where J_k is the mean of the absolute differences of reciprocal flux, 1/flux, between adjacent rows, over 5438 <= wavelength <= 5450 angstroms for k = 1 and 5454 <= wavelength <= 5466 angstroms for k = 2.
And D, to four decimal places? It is -0.0014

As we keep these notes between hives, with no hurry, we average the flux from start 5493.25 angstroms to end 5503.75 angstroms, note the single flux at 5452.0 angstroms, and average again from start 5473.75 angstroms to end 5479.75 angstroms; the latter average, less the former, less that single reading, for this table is -8.5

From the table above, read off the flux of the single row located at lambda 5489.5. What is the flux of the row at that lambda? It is 7.999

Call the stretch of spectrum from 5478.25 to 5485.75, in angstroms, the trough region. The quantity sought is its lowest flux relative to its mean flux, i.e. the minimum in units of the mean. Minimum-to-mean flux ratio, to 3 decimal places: 0.986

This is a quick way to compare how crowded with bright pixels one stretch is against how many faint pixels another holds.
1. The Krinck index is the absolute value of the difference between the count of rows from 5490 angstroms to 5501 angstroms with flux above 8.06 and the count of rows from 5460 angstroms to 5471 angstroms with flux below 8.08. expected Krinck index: 1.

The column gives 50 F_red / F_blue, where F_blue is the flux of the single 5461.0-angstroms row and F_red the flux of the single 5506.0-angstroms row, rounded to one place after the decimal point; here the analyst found 48.5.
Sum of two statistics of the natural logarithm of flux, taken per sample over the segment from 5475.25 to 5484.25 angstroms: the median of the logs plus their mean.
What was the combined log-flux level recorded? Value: 4.16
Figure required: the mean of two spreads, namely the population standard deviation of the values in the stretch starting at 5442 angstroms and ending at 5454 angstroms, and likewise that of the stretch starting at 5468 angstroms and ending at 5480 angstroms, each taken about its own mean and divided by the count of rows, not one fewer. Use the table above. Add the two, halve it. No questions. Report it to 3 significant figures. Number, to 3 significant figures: 0.144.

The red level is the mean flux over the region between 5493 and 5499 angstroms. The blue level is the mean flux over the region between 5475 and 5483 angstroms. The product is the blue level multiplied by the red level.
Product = 64.7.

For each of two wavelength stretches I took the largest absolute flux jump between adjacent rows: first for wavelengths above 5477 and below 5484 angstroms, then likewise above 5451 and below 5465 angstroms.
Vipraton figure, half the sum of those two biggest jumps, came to 0.207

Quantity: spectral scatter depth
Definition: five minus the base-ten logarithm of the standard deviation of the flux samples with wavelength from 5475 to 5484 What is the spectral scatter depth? 6.2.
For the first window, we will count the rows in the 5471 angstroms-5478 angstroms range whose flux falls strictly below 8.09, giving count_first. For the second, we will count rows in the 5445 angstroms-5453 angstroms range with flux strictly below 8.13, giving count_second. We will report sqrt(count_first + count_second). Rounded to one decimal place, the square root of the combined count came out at 2.0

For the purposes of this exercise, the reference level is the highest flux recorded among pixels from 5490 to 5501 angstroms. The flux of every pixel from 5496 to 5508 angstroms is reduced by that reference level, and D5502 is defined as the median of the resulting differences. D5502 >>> -0.15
